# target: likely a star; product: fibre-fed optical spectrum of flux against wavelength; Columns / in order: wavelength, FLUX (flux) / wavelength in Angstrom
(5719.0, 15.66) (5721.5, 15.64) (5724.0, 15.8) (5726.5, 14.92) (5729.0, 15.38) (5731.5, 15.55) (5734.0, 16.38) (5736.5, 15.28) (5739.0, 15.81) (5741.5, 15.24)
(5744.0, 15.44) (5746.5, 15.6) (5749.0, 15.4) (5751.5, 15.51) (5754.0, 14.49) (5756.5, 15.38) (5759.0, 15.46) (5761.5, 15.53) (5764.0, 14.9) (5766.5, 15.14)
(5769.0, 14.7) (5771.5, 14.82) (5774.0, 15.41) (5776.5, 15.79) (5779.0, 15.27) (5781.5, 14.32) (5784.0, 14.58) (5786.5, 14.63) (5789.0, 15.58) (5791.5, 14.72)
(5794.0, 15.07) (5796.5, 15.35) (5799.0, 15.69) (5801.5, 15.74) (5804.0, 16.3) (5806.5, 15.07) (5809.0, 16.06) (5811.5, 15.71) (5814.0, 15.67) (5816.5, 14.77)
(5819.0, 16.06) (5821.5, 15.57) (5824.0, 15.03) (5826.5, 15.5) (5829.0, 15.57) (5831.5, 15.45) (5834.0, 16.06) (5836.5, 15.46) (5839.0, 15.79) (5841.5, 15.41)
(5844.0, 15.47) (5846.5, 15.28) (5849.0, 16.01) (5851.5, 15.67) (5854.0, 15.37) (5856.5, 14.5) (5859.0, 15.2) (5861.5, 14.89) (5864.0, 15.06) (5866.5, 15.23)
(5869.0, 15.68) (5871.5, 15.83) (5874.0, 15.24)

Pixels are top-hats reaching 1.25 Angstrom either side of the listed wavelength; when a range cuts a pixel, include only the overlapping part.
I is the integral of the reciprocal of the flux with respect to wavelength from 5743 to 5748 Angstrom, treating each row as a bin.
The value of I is 0.322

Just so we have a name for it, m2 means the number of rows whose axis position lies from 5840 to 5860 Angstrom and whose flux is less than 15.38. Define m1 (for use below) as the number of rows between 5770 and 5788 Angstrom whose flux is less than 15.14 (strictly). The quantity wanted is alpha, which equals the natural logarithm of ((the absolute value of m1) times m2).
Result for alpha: 2.8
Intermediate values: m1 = 4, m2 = 4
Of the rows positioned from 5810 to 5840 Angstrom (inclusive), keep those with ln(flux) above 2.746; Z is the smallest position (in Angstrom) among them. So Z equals 5811.5 Angstrom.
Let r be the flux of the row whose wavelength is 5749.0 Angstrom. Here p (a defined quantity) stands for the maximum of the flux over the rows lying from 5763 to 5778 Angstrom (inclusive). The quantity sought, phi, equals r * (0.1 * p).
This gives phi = 24.3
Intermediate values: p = 15.79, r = 15.4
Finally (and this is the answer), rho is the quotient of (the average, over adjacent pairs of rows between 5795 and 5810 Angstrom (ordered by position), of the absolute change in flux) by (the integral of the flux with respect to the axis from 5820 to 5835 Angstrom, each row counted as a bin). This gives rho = 0.0027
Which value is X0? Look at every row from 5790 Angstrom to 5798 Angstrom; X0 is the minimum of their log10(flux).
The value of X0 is 1.17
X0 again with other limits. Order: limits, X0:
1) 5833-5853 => 1.18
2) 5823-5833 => 1.18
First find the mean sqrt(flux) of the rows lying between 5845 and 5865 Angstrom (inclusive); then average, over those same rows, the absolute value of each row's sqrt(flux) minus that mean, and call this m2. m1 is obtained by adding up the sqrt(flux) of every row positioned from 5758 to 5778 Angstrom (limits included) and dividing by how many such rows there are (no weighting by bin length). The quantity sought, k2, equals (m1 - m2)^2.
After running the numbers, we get 14.9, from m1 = 3.901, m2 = 0.043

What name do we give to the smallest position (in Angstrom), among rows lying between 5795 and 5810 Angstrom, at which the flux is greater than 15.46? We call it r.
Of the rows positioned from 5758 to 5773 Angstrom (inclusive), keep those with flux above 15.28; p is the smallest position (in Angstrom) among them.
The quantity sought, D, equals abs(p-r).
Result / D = 40.0 Angstrom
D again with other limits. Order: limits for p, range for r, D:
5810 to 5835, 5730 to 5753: 80.0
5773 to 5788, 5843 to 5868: 70.0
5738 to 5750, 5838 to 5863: 100.0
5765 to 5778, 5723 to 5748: 50.0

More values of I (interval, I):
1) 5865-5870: 0.324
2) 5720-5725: 0.318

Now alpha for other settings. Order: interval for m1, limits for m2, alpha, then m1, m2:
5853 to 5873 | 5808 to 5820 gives 1.1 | 3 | 1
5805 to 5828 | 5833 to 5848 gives 1.1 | 3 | 1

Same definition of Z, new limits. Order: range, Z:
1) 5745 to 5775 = 5746.5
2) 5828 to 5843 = 5834.0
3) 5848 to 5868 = 5849.0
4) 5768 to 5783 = 5776.5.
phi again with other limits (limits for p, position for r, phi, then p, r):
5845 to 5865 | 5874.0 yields 24.4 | 16.01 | 15.24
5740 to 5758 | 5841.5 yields 24.0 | 15.6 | 15.41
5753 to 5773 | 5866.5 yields 23.7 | 15.53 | 15.23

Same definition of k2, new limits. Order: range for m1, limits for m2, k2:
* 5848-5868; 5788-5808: 14.9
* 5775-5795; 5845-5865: 14.7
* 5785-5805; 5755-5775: 15.1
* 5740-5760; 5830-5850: 15.1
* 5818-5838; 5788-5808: 15.2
